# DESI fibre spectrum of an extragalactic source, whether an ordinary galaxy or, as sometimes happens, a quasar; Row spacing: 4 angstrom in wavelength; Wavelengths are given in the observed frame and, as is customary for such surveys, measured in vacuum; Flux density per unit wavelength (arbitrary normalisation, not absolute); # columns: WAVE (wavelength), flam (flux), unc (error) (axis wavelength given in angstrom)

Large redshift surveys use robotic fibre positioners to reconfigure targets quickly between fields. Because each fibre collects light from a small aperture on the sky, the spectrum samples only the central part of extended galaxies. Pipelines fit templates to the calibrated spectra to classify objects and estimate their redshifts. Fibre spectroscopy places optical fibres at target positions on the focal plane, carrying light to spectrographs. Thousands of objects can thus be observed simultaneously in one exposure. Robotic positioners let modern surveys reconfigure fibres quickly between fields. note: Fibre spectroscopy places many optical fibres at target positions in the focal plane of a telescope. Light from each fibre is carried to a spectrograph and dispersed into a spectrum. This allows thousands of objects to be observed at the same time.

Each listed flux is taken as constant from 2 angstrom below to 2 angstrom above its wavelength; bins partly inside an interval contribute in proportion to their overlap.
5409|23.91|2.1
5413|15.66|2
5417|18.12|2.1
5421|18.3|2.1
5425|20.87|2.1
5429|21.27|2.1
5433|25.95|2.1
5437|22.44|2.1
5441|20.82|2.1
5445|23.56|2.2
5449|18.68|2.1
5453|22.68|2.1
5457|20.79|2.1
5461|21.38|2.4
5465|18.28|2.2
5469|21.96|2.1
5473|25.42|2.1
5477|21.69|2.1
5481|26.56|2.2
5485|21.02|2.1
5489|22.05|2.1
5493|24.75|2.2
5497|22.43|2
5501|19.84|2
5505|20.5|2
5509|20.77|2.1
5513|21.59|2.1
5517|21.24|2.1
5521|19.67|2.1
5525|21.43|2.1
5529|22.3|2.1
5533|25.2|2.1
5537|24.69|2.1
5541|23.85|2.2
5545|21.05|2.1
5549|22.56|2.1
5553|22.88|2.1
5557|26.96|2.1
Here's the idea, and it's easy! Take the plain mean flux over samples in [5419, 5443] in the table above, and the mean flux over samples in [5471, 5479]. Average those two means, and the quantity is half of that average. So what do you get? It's 11.29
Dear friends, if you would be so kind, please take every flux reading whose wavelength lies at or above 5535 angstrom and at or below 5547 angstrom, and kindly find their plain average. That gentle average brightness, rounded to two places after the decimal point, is 23.20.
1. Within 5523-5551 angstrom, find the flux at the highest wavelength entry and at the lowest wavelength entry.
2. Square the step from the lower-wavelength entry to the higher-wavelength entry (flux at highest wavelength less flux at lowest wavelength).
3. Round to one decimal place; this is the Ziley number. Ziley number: 1.3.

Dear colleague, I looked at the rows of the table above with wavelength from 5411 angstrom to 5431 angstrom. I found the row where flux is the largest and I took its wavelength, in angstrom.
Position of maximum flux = 5429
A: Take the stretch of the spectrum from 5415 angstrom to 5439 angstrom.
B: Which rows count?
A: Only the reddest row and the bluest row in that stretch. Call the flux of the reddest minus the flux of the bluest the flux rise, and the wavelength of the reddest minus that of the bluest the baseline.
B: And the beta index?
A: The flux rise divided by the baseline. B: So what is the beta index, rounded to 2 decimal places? 0.22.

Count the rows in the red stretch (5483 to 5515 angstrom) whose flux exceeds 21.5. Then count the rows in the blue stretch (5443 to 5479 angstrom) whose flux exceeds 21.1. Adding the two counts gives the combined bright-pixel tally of 10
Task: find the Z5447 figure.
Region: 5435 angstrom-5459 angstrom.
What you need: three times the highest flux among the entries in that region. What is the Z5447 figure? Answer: 70.7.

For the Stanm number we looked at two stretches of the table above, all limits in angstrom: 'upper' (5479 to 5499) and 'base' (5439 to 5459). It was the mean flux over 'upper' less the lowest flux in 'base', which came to 4.7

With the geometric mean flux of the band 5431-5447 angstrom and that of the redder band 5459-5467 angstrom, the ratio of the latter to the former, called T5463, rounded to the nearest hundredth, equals 0.86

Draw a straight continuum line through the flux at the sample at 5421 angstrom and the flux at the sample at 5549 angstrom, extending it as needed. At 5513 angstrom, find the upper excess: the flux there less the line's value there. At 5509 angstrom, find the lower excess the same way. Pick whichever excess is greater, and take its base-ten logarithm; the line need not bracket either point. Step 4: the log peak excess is -0.64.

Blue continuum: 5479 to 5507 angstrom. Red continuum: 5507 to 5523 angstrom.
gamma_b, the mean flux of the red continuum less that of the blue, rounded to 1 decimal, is -1.6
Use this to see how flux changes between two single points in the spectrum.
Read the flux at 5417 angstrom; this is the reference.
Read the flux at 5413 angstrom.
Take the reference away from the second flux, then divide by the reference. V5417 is -0.14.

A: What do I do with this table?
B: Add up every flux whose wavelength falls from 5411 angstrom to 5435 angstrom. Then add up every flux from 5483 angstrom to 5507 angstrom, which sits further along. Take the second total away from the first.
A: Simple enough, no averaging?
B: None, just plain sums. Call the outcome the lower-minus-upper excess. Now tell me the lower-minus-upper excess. -10.4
